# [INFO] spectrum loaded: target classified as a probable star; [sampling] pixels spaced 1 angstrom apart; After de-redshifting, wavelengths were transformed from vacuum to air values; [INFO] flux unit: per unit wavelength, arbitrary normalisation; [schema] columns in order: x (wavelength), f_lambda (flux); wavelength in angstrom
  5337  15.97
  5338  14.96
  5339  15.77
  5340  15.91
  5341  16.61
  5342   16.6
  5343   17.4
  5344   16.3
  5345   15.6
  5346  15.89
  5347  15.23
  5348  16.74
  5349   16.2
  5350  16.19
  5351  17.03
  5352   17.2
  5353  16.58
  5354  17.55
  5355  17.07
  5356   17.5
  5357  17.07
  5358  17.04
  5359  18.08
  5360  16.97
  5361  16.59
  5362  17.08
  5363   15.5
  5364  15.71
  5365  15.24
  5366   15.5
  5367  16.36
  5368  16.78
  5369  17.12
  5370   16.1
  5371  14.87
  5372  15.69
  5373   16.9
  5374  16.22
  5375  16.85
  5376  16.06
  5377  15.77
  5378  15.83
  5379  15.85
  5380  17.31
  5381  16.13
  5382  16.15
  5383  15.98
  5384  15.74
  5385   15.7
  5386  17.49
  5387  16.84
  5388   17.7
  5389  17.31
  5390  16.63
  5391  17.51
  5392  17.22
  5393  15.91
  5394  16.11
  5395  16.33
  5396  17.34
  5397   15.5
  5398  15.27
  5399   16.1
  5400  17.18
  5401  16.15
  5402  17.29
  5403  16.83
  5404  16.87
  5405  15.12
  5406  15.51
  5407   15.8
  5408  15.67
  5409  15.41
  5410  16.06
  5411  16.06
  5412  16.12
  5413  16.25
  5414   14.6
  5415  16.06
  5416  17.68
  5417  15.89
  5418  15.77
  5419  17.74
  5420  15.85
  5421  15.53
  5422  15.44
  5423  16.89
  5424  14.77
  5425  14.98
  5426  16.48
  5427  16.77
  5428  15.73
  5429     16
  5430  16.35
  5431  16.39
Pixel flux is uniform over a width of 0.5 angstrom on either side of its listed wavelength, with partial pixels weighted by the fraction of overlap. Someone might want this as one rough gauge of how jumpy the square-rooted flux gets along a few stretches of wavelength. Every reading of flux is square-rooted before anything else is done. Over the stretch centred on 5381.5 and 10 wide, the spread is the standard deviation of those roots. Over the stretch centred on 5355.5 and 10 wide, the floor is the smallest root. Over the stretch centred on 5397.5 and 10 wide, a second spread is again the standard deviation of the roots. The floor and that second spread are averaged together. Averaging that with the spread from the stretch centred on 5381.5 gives 1.08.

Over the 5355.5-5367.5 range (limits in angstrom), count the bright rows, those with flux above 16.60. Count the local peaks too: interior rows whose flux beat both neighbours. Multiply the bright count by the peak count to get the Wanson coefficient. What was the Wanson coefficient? 18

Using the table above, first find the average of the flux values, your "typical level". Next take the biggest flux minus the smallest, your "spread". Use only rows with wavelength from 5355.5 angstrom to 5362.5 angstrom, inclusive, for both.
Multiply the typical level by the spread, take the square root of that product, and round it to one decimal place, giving 5.1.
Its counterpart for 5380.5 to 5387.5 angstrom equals 5.4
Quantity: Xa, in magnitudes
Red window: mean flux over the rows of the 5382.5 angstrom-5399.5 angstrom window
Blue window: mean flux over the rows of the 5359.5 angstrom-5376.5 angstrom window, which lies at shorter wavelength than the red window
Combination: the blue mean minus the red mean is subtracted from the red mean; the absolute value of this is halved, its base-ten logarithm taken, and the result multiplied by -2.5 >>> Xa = -2.31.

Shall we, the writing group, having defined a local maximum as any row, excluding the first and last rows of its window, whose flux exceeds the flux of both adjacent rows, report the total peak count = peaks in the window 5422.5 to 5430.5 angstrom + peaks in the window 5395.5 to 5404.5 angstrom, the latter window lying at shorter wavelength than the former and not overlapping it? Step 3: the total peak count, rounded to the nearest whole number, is 3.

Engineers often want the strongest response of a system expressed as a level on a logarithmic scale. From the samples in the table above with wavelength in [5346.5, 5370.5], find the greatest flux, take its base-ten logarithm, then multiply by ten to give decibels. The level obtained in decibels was 12.6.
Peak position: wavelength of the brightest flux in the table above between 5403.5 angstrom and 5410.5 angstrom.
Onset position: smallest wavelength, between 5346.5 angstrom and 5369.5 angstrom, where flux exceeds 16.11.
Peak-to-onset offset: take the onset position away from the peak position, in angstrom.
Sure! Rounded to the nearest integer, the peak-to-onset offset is 56 angstrom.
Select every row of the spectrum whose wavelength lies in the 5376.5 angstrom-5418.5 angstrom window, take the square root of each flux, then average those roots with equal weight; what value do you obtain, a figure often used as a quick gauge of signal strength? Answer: 4.035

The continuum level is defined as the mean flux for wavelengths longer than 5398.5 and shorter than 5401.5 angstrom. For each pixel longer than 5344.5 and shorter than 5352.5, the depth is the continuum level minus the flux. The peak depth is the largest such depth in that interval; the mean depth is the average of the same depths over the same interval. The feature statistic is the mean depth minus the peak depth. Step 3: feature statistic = -1.03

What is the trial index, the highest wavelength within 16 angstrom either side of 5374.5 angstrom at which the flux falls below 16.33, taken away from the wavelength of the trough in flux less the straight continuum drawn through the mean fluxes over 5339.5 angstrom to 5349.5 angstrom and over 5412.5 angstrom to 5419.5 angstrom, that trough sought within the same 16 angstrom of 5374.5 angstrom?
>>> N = -14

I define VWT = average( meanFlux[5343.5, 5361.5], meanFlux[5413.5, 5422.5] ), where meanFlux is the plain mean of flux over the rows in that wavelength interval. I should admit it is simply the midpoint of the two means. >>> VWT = 16.4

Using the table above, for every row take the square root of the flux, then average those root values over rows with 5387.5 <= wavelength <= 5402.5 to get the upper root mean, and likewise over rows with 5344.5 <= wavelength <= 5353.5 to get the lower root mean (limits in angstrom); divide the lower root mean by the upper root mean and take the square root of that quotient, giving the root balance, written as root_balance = 0.99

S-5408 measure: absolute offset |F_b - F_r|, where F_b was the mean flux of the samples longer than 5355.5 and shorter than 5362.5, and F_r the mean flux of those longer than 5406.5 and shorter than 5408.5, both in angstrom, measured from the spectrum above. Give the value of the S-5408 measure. 1.5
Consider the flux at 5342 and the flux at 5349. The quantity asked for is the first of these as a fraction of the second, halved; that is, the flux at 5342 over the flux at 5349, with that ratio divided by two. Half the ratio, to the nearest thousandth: 0.512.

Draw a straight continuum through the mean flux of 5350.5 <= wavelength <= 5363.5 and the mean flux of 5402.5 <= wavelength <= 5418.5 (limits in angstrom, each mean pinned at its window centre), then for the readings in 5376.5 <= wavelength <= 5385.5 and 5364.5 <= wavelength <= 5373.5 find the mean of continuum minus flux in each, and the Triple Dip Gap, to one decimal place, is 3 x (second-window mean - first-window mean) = 0.7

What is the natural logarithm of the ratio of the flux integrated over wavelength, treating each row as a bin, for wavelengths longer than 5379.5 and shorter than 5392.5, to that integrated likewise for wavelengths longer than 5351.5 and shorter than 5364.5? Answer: -0.01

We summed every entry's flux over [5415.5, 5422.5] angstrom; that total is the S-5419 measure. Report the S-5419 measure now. 113.9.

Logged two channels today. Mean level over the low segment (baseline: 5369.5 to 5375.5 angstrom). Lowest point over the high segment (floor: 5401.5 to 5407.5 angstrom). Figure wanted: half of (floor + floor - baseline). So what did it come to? 7.07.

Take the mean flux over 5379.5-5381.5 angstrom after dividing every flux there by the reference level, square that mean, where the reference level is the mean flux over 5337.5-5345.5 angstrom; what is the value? 1.07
